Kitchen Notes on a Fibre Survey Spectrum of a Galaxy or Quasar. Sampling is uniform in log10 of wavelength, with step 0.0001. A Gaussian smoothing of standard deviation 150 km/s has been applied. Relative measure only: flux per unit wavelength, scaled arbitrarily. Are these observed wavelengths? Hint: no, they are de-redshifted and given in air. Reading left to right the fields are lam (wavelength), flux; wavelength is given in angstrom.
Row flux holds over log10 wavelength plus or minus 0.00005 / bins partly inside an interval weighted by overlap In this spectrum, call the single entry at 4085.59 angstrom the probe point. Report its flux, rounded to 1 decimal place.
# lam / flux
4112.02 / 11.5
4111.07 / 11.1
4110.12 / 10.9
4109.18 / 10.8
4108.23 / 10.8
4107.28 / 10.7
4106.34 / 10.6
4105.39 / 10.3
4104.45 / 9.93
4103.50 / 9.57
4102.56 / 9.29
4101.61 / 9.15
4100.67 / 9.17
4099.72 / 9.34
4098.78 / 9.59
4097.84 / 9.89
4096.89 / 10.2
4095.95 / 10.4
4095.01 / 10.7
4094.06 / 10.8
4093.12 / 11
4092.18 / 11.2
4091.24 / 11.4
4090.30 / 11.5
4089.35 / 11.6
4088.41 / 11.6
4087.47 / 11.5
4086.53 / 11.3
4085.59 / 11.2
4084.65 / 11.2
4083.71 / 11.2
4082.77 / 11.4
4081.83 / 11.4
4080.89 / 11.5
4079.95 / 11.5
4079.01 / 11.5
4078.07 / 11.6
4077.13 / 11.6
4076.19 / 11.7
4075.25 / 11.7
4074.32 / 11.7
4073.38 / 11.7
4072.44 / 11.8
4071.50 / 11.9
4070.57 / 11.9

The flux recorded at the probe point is 11.2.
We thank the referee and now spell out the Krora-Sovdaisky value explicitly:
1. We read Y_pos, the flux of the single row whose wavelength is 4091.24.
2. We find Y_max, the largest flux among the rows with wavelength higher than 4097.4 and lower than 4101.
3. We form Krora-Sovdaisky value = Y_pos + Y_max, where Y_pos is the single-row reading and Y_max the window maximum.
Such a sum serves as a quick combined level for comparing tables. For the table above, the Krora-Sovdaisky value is 21.3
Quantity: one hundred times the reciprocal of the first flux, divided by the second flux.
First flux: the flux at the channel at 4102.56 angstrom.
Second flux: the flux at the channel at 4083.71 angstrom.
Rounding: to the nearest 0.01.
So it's 0.96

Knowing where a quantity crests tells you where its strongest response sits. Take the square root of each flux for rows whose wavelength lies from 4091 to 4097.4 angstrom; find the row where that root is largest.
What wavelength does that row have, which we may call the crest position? 4091.24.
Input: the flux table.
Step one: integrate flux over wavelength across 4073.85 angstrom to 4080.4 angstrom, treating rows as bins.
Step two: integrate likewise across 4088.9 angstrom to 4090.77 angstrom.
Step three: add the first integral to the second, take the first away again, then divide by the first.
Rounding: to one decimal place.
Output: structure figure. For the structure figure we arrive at 0.3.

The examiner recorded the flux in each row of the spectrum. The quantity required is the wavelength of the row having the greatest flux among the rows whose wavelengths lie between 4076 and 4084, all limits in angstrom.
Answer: 4076.19 angstrom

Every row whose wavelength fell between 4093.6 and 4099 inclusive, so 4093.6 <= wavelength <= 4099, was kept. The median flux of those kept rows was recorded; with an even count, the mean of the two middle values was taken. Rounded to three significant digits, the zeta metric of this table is 10.3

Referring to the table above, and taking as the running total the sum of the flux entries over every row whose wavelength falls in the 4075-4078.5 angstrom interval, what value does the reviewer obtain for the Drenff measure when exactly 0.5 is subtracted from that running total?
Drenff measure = 46.1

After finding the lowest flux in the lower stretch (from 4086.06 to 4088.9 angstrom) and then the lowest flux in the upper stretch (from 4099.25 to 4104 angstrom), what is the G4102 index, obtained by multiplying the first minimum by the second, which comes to 103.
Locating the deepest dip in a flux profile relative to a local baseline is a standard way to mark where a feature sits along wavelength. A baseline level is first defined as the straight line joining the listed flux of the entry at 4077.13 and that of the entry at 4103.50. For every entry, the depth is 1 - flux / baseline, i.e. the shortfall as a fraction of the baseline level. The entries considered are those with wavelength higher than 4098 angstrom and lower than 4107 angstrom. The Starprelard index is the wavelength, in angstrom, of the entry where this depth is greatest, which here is 4100.67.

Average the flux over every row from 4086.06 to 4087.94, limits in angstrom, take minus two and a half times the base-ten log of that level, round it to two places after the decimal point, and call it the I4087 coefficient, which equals -2.64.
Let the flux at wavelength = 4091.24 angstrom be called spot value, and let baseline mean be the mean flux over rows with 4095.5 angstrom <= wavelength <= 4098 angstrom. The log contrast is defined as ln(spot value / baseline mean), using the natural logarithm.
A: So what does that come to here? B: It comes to 0.11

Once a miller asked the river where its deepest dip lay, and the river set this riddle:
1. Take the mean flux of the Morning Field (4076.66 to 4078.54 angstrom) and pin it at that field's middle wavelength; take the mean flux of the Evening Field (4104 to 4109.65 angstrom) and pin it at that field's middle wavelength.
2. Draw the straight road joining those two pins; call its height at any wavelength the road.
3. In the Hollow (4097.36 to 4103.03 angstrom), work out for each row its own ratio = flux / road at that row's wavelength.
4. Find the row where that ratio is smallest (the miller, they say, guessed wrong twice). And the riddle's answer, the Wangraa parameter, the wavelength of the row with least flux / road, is 4100.67 angstrom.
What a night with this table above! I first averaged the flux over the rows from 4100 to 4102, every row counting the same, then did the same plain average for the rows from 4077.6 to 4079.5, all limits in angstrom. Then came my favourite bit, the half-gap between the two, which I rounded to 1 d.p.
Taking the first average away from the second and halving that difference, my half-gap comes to 1.2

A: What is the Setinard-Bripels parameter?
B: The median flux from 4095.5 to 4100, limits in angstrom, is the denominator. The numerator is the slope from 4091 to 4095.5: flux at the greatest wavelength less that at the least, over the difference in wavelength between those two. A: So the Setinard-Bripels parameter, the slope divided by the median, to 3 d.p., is -0.019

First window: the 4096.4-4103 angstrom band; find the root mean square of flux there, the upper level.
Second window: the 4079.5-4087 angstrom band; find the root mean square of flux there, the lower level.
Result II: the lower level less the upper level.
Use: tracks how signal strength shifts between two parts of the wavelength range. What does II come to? 1.81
